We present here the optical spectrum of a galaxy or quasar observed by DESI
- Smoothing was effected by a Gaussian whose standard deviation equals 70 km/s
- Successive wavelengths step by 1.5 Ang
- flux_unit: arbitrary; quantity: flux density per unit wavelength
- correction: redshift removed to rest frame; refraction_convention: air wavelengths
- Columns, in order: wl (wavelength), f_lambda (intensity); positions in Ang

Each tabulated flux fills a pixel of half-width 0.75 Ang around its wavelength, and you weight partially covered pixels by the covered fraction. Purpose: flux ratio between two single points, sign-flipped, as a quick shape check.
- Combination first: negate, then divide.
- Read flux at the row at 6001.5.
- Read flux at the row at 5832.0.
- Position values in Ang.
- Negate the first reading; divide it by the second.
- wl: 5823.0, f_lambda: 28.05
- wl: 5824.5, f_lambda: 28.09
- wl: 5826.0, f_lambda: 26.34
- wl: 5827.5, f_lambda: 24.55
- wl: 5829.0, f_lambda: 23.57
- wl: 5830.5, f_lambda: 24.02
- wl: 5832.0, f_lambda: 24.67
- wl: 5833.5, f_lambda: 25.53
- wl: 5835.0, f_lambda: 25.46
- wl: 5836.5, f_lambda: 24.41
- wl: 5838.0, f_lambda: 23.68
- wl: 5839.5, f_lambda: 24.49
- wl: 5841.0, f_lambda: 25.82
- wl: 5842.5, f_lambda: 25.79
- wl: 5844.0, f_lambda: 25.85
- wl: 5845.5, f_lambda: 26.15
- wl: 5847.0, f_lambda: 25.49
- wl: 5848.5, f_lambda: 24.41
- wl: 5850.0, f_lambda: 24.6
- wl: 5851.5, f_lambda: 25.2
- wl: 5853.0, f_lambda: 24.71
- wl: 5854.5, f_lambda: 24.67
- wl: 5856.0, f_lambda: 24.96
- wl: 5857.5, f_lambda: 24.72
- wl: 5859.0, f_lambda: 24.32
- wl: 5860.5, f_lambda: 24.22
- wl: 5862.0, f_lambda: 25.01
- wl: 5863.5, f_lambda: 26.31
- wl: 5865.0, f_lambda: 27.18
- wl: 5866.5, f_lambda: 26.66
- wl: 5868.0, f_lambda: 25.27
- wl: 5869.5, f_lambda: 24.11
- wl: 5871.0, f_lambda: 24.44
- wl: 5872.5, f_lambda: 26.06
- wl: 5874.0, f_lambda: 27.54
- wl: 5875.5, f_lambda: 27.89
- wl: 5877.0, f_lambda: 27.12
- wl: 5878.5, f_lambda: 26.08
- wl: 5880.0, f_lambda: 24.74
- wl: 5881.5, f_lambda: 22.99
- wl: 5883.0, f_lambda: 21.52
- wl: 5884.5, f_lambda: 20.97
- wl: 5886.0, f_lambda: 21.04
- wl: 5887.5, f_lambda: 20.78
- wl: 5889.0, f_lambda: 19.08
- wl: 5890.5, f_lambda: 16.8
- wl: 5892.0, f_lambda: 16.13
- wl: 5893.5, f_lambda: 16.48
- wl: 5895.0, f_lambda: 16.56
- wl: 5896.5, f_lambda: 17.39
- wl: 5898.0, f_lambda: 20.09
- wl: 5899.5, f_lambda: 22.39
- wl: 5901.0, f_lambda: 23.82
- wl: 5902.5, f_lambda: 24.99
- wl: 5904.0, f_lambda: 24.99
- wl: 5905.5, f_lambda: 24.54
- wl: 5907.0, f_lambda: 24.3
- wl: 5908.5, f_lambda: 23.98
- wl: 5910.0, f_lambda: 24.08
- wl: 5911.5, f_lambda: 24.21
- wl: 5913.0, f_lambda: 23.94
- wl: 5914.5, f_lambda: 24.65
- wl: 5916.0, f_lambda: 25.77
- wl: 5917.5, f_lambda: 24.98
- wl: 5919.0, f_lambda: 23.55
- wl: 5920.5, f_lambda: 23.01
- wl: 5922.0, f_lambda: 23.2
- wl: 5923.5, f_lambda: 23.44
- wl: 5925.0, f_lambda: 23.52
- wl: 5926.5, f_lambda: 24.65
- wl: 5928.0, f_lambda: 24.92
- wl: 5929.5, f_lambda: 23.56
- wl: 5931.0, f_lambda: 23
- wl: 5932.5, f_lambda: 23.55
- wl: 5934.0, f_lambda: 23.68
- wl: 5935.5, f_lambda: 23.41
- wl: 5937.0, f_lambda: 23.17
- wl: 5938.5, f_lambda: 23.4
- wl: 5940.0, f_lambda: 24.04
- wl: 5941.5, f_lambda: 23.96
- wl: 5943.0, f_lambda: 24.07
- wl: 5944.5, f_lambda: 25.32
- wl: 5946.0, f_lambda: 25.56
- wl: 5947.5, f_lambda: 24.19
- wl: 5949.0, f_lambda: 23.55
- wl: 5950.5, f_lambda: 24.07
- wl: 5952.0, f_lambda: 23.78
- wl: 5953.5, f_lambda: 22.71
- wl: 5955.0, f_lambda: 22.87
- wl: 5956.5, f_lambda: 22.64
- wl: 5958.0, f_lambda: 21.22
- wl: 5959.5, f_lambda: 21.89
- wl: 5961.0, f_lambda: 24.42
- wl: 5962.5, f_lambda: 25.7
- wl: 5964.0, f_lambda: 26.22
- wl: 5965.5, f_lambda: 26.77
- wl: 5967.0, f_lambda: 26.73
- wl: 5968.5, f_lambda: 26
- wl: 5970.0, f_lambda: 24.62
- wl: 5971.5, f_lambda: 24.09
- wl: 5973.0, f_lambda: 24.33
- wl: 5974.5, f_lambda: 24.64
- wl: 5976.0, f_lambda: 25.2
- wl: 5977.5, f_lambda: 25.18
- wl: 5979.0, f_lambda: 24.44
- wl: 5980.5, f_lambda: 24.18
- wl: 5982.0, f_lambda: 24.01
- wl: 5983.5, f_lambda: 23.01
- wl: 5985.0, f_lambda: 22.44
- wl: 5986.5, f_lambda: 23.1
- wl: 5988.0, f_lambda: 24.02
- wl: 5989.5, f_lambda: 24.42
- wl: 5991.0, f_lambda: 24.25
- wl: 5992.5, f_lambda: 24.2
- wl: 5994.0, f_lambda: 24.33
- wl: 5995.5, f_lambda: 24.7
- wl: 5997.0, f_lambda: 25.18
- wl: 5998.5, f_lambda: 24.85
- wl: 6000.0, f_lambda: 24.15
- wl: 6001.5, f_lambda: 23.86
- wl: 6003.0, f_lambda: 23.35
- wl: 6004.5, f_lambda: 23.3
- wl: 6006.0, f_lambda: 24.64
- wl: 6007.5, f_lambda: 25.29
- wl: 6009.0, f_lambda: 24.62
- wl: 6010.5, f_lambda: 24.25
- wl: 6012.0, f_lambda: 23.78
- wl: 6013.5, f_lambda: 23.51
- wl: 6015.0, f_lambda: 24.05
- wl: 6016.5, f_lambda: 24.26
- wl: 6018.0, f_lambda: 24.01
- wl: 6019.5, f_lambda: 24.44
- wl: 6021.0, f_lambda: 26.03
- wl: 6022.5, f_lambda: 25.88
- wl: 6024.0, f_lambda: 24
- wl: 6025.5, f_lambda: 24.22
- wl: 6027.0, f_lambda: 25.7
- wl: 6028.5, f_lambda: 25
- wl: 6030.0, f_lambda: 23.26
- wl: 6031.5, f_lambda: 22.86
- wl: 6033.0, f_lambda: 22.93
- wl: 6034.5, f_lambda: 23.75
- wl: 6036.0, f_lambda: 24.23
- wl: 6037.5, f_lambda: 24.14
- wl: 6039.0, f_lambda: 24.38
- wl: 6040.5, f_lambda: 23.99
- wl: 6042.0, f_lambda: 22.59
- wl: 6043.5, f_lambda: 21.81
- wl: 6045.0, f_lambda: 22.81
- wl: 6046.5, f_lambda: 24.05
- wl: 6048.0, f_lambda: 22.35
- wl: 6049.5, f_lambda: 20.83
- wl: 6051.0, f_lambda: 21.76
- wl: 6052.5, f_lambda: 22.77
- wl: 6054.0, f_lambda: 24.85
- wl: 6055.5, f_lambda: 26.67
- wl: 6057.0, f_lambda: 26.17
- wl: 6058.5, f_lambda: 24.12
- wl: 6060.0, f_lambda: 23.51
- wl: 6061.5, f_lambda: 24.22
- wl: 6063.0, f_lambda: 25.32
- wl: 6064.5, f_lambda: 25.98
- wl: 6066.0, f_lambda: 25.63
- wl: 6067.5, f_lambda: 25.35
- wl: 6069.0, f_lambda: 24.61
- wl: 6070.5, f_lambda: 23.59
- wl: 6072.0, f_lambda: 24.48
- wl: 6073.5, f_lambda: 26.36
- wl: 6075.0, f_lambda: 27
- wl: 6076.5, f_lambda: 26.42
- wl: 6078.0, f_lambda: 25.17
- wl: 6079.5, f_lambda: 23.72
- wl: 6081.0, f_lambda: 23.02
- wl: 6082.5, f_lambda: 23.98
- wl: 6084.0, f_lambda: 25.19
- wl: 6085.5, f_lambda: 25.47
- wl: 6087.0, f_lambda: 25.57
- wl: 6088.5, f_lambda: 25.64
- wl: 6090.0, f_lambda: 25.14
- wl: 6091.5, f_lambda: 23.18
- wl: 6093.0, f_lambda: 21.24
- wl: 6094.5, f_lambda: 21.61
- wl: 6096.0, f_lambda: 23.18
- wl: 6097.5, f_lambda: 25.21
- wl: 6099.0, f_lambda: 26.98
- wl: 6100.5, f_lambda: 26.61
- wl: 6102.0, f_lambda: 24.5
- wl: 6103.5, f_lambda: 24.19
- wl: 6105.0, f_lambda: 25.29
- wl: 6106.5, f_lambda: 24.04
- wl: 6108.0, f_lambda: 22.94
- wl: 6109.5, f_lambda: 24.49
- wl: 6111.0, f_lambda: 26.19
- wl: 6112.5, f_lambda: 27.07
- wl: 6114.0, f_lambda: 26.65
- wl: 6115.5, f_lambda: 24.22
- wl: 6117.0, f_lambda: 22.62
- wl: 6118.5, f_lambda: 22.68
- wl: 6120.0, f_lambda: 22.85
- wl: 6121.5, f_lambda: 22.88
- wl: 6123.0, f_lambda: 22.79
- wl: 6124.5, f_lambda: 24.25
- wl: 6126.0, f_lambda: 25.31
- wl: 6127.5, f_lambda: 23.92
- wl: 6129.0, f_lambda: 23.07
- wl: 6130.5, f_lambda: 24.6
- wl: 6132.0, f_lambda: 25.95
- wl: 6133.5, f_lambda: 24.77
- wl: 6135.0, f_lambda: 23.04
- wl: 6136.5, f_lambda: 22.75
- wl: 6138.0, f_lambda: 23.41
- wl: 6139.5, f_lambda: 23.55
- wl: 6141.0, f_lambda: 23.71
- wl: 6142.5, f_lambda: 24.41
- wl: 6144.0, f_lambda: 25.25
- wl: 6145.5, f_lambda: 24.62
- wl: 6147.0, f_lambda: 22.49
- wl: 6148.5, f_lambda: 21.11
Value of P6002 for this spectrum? -0.97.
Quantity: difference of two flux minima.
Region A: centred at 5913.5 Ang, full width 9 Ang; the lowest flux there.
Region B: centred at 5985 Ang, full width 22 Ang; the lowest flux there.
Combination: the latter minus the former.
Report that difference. -1.5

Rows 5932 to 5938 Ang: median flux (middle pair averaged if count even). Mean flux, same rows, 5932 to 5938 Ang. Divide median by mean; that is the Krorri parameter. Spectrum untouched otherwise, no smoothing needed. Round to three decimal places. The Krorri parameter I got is 1.001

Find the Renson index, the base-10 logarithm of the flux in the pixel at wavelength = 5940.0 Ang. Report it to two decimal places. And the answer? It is 1.38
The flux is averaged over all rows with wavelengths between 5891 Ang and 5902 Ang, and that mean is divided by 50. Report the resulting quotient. 0.38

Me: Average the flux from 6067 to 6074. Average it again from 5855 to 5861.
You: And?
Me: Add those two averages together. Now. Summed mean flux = 49.4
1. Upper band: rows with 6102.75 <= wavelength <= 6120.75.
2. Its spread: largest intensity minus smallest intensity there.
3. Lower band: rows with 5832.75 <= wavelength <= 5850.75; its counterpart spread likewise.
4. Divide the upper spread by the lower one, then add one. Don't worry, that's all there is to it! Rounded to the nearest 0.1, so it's 2.8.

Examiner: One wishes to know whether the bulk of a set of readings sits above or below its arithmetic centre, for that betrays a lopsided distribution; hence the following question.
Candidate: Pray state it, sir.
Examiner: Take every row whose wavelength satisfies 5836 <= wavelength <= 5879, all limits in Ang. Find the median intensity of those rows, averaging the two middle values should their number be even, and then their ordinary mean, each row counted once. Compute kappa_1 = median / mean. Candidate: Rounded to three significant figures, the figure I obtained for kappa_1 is 0.991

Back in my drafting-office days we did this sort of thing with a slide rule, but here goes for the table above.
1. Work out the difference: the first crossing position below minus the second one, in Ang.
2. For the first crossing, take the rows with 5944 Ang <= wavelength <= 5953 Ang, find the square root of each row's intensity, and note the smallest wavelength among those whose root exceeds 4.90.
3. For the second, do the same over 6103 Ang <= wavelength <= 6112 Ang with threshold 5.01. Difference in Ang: -160.5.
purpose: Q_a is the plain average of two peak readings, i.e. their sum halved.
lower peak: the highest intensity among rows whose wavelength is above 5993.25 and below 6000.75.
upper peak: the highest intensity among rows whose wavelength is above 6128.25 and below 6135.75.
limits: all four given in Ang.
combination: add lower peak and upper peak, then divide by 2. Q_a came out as 25.6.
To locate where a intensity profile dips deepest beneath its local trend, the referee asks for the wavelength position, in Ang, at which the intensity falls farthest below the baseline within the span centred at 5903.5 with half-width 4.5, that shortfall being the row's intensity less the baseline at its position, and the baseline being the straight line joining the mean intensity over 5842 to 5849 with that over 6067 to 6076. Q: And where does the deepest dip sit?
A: 5899.5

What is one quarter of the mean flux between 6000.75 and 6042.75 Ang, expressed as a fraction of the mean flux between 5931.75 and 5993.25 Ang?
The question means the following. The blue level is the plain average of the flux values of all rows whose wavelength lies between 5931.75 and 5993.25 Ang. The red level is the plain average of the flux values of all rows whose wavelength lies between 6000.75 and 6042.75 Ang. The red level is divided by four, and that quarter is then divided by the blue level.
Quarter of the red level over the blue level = 0.250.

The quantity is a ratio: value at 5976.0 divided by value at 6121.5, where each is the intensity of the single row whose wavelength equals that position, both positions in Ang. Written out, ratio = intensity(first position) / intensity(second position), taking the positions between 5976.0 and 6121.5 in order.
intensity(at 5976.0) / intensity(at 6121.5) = 1.10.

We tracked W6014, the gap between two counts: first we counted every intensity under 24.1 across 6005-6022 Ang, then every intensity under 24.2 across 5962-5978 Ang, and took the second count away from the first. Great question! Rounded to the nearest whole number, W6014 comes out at 3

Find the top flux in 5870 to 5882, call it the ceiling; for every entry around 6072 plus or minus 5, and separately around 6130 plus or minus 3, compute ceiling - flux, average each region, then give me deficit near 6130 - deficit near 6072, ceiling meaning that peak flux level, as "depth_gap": 1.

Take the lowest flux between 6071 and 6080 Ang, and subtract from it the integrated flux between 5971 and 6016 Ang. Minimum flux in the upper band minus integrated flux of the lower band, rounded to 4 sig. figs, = -1064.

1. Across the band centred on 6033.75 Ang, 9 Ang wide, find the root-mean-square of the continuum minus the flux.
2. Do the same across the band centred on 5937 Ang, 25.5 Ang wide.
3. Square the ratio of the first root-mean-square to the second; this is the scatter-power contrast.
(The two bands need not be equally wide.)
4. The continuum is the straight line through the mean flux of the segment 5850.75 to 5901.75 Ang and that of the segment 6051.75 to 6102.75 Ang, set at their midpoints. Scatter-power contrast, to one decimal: 1.8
